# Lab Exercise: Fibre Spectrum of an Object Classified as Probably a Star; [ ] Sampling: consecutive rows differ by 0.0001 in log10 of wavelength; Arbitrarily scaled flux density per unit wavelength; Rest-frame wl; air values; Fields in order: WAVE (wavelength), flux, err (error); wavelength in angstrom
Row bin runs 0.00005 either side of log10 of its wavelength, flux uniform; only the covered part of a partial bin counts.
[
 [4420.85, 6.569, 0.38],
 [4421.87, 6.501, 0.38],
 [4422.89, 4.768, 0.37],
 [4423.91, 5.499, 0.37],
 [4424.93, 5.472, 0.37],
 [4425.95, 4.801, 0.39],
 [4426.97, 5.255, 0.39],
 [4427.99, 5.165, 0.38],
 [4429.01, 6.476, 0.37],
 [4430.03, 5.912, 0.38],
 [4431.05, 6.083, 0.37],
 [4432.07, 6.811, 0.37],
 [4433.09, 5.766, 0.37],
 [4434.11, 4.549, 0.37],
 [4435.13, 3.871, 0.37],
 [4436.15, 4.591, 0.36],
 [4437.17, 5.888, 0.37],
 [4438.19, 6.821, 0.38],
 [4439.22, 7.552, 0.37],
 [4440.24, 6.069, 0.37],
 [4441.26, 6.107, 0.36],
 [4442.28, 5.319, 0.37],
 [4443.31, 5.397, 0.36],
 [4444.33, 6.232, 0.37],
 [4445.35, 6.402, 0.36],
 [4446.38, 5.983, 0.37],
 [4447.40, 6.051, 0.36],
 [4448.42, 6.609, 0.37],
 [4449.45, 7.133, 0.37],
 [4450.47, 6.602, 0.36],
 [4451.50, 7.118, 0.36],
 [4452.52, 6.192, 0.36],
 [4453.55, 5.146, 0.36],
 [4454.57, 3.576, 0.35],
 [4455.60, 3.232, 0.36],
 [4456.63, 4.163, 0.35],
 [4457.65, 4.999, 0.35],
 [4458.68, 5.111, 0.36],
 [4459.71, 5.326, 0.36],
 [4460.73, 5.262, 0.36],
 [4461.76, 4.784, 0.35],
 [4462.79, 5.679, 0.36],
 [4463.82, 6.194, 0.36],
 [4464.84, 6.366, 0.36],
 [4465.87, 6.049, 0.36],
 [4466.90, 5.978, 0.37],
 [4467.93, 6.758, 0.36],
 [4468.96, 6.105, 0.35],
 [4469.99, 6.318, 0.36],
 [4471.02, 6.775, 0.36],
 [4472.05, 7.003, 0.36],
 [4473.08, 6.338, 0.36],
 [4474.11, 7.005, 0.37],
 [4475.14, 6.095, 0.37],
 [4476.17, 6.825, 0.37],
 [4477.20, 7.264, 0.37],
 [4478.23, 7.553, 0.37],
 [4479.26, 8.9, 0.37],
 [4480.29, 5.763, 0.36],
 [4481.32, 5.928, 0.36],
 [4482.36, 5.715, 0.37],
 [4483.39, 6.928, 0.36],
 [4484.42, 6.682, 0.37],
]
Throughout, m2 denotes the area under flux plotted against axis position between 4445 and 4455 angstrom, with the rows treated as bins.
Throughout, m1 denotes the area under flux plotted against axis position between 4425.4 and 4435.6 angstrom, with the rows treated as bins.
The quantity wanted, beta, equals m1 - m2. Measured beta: -5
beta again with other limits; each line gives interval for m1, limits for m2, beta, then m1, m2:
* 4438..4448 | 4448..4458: 7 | 61.8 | 54.7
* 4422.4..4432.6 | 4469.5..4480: -16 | 57.4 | 73.4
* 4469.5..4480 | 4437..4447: 12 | 73.4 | 61.8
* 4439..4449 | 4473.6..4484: -9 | 61.4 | 70.7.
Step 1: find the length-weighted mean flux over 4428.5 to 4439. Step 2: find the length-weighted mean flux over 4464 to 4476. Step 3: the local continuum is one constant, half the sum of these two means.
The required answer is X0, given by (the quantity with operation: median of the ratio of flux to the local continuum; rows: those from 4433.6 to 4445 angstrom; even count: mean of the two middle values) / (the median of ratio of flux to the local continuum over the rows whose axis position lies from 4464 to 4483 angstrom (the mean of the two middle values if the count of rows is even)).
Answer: 0.93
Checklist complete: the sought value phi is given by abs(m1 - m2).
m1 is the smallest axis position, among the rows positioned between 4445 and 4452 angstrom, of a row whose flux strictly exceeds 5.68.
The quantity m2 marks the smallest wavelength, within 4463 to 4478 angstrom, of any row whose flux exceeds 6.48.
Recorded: 22.6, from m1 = 4445.35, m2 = 4467.93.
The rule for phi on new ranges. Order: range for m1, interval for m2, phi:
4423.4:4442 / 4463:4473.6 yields 38.9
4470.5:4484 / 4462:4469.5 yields 3.1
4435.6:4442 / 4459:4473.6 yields 30.8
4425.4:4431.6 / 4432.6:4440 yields 9.2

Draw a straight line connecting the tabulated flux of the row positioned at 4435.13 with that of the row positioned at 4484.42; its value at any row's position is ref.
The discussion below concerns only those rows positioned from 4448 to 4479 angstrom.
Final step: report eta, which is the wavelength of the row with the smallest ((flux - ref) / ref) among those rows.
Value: 4455.60 angstrom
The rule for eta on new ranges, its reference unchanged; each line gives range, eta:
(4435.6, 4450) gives 4436.15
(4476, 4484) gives 4482.36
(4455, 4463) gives 4455.60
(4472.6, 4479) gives 4475.14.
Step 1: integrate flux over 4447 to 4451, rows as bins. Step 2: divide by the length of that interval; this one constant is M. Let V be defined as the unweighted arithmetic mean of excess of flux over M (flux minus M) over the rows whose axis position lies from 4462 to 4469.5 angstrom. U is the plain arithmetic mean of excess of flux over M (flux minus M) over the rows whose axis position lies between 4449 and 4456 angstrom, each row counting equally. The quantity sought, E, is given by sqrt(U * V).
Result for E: 0.69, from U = -1.0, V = -0.45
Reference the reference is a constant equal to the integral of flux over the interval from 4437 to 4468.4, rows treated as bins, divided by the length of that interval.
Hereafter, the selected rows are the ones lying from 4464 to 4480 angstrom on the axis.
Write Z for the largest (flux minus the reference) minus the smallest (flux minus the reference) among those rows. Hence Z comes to 2.9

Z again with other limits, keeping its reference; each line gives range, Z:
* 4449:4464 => 3.9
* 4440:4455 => 3.6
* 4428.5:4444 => 3.7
